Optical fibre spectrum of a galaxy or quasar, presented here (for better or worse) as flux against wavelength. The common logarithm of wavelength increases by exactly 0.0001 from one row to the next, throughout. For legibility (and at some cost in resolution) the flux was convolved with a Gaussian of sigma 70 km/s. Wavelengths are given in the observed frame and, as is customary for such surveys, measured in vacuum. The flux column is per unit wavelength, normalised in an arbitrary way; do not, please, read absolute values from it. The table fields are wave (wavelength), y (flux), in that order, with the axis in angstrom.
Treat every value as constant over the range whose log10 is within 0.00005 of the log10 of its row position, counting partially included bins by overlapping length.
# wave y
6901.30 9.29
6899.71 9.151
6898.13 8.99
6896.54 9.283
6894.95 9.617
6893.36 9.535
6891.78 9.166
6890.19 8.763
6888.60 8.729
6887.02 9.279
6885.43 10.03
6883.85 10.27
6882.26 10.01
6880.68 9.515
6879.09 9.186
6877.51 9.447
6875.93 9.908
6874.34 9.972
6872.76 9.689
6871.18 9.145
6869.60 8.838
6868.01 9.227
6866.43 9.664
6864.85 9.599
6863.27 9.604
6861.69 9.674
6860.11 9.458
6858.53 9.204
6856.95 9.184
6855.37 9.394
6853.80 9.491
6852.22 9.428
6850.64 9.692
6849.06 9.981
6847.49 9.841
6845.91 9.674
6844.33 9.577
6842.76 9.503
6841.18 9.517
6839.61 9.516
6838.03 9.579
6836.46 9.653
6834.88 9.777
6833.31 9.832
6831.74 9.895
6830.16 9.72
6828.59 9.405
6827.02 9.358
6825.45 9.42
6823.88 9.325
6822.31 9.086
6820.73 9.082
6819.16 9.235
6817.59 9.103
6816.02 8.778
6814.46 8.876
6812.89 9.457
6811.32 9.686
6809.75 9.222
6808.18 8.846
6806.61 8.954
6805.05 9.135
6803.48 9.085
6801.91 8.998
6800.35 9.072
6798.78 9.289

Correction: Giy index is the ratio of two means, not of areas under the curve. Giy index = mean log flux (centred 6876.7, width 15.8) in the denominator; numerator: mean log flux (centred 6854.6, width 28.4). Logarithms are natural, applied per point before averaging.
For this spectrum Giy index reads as 1.00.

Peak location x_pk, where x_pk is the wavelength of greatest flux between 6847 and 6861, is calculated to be 6849.06 angstrom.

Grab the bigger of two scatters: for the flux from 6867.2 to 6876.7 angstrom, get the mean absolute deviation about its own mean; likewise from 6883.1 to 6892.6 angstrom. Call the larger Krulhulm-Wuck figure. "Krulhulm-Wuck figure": 0.52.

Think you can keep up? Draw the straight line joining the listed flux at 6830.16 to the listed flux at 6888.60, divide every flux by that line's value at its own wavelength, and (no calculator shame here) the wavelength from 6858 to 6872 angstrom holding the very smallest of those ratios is 6869.60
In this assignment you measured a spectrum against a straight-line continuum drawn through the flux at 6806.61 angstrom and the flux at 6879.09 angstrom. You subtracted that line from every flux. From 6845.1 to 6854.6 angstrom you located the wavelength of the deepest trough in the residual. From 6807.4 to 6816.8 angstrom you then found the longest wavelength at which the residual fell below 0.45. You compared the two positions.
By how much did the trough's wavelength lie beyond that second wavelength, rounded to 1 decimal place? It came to 36.2 angstrom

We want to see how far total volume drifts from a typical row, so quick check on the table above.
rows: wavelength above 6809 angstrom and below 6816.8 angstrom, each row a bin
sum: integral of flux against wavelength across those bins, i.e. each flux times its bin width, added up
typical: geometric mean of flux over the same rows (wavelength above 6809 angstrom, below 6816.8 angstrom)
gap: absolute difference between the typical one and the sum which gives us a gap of 63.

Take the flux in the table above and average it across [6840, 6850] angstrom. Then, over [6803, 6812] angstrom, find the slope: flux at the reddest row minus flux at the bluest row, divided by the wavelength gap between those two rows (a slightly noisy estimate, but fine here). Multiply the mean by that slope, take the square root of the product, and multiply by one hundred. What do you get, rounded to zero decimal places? 86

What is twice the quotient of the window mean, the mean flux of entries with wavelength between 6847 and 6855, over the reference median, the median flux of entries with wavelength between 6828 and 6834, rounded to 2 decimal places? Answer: 1.98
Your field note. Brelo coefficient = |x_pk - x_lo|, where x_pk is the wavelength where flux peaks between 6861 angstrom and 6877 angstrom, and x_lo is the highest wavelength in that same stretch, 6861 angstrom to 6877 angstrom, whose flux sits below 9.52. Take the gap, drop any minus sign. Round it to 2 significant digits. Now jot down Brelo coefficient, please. 3.2 angstrom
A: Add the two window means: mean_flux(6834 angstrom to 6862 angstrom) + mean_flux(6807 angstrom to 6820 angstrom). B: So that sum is 18.7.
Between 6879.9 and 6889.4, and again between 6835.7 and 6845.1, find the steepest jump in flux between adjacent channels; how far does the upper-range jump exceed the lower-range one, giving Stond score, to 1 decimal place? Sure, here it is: 0.7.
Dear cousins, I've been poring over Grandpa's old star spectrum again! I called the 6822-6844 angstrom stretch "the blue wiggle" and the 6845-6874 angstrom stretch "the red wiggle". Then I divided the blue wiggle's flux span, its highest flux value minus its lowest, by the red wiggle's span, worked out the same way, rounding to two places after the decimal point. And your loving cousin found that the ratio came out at 0.71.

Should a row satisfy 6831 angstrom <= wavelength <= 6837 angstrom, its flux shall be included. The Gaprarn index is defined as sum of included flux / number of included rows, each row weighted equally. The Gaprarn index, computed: 9.8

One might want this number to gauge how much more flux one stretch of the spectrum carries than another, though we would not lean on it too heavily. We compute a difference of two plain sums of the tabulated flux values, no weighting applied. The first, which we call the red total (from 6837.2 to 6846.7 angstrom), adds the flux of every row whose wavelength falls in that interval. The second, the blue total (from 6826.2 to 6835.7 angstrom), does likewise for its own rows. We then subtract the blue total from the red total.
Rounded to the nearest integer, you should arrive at -1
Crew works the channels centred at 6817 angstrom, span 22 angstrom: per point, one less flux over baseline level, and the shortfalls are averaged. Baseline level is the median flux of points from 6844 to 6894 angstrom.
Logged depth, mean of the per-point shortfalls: 0.037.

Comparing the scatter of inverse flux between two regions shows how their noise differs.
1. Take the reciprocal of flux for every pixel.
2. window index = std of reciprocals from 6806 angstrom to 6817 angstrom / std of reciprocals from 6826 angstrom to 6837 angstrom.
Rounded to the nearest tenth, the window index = 1.8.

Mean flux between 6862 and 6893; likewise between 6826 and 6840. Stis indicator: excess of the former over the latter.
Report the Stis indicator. -0.16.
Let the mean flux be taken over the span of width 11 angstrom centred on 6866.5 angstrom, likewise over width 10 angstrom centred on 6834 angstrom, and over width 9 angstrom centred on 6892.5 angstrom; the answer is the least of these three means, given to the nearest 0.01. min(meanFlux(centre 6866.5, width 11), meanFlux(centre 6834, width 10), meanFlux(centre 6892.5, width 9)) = 9.18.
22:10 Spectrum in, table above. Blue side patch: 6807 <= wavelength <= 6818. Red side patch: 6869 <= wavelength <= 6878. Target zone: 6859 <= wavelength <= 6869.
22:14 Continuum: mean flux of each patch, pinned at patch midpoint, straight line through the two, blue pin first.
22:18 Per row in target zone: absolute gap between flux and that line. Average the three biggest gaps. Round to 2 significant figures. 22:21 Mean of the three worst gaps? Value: 0.23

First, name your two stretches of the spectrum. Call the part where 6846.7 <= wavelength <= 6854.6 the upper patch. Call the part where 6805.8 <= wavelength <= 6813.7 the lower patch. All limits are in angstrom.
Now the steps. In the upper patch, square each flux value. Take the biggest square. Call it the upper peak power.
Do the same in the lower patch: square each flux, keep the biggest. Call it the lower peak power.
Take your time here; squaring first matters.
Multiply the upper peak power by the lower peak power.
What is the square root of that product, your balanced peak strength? 97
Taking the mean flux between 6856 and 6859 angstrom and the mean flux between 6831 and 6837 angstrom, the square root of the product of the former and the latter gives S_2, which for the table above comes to 9.49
